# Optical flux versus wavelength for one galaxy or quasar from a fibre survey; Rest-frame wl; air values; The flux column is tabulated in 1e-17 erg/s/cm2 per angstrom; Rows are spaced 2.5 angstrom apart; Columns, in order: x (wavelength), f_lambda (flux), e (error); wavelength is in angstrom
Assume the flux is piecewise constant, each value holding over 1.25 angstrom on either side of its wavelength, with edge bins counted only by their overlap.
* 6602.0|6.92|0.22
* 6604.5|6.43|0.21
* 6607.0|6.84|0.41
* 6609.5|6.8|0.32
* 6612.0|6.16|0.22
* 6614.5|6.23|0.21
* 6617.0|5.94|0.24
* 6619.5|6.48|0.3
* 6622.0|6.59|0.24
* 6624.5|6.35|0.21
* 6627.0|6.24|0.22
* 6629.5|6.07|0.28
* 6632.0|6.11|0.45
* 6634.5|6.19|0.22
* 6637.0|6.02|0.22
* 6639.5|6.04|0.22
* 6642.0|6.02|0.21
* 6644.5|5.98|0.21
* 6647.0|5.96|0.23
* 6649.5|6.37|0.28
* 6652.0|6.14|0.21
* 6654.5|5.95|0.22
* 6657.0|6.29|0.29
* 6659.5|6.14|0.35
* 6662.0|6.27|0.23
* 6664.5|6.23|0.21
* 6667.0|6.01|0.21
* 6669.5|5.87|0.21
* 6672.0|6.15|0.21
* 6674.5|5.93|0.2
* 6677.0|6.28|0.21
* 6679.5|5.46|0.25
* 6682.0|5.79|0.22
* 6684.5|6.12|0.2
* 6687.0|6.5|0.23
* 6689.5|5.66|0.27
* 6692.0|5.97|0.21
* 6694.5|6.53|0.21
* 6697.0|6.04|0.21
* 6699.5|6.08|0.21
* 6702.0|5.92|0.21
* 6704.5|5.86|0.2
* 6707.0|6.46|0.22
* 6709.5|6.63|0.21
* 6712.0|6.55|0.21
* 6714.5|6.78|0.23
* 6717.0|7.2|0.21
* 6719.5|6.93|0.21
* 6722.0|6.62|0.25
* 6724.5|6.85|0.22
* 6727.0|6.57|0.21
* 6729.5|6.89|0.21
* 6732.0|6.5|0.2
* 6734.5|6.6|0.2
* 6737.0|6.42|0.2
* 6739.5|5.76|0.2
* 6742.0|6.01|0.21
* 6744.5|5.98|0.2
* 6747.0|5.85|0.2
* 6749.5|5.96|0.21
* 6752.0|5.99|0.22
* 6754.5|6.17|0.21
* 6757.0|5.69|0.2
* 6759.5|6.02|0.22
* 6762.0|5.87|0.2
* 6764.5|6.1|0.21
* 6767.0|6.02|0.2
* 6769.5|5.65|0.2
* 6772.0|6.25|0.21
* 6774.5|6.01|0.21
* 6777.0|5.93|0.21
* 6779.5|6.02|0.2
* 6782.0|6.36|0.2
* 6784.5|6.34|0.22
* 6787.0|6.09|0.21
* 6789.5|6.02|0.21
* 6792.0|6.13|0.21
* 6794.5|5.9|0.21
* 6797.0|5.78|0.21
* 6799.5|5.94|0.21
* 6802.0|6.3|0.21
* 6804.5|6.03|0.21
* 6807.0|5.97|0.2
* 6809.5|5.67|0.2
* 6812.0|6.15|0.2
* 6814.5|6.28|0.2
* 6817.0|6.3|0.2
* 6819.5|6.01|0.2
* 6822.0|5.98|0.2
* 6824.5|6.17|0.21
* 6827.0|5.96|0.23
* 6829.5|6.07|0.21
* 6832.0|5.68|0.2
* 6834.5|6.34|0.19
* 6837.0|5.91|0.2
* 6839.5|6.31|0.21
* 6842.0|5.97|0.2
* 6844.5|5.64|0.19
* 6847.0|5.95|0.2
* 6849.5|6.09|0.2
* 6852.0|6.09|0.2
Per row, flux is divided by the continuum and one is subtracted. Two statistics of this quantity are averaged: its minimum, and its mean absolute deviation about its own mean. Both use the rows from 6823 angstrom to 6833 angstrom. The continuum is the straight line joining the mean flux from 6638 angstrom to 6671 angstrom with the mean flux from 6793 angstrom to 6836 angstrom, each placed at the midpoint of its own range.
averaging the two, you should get -0.016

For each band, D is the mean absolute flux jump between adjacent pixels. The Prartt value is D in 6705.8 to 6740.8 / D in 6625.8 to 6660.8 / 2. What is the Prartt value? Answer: 0.97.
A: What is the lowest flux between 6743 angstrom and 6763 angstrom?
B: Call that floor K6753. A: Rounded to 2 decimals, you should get 5.69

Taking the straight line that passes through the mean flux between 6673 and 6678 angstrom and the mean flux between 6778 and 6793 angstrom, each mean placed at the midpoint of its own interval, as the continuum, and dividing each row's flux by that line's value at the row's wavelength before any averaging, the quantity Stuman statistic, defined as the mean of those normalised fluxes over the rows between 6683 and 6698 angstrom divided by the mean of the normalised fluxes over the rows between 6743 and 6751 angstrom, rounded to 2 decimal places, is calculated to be 1.04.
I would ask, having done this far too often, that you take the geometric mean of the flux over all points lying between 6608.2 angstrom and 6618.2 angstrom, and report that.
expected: 6.27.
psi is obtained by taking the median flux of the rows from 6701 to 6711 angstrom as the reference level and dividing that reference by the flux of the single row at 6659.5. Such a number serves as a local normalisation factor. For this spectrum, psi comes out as 1.01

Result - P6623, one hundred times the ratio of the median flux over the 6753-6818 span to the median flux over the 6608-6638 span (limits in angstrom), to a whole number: 97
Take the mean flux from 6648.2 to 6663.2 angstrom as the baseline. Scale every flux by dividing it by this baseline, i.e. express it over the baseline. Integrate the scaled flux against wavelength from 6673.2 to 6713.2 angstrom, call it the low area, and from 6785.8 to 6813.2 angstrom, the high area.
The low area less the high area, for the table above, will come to 13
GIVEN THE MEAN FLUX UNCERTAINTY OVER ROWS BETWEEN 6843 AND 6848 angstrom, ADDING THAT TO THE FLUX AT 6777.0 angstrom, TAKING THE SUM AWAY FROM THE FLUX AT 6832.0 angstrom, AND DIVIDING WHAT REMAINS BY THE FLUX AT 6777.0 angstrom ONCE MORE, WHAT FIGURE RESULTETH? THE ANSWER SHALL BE -0.08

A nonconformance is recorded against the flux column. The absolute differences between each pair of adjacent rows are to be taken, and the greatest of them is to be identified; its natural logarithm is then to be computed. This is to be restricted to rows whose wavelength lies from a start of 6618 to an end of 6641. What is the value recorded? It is -1.4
